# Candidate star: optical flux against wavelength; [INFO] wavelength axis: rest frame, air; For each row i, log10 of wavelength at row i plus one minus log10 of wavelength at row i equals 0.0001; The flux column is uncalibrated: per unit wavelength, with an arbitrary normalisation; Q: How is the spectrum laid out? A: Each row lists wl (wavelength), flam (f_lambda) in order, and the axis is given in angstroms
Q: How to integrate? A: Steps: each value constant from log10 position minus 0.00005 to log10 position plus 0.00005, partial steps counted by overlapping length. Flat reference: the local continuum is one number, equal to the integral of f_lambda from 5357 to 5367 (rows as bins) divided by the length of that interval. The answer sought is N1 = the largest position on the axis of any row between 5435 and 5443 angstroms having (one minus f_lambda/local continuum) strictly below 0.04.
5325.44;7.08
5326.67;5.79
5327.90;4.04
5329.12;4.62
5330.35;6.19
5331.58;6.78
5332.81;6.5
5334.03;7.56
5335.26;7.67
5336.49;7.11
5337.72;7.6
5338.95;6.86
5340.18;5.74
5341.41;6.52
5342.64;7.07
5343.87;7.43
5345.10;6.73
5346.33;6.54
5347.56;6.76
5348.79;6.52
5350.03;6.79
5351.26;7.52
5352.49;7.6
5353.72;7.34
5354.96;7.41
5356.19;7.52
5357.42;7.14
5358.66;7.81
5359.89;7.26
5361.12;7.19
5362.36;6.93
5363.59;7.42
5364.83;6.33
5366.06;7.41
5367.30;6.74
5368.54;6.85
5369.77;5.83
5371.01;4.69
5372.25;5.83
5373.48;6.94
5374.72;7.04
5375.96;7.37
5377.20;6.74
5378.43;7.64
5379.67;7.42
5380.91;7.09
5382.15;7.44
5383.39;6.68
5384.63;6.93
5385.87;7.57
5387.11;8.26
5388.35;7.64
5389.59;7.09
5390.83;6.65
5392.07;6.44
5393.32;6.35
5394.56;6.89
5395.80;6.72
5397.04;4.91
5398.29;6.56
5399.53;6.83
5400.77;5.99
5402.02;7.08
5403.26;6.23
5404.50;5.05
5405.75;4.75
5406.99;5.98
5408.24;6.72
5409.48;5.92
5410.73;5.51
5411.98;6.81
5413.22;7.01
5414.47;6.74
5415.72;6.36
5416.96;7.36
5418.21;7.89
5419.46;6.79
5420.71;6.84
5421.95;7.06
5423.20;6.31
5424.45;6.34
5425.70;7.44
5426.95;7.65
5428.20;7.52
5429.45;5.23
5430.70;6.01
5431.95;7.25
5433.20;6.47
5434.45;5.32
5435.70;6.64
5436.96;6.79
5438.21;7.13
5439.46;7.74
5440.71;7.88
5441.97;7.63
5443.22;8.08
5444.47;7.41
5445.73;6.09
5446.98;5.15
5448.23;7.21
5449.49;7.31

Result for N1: 5441.97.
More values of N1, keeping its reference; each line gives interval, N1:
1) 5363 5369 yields 5366.06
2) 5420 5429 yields 5428.20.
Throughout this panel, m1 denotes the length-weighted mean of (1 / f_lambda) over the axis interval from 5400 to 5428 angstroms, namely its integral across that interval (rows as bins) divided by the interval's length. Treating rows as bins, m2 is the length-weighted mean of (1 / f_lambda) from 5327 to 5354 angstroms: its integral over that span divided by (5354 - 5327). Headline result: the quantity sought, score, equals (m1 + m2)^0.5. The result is 0.555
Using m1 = 0.155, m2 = 0.153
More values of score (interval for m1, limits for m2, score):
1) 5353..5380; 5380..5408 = 0.548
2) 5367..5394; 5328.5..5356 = 0.543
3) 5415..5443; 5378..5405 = 0.544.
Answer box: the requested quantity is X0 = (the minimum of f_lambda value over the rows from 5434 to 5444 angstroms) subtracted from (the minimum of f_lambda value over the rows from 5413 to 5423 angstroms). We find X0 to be 1.0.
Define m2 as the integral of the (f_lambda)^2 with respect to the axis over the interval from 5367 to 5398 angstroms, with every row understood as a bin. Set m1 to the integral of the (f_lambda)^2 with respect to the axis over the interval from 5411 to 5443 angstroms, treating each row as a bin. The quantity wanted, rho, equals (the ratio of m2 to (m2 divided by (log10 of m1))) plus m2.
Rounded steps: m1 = 1535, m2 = 1448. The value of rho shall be 1451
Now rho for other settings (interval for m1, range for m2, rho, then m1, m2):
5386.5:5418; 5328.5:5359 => 1480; 1348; 1477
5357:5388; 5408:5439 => 1405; 1529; 1402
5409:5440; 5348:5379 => 1516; 1418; 1513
